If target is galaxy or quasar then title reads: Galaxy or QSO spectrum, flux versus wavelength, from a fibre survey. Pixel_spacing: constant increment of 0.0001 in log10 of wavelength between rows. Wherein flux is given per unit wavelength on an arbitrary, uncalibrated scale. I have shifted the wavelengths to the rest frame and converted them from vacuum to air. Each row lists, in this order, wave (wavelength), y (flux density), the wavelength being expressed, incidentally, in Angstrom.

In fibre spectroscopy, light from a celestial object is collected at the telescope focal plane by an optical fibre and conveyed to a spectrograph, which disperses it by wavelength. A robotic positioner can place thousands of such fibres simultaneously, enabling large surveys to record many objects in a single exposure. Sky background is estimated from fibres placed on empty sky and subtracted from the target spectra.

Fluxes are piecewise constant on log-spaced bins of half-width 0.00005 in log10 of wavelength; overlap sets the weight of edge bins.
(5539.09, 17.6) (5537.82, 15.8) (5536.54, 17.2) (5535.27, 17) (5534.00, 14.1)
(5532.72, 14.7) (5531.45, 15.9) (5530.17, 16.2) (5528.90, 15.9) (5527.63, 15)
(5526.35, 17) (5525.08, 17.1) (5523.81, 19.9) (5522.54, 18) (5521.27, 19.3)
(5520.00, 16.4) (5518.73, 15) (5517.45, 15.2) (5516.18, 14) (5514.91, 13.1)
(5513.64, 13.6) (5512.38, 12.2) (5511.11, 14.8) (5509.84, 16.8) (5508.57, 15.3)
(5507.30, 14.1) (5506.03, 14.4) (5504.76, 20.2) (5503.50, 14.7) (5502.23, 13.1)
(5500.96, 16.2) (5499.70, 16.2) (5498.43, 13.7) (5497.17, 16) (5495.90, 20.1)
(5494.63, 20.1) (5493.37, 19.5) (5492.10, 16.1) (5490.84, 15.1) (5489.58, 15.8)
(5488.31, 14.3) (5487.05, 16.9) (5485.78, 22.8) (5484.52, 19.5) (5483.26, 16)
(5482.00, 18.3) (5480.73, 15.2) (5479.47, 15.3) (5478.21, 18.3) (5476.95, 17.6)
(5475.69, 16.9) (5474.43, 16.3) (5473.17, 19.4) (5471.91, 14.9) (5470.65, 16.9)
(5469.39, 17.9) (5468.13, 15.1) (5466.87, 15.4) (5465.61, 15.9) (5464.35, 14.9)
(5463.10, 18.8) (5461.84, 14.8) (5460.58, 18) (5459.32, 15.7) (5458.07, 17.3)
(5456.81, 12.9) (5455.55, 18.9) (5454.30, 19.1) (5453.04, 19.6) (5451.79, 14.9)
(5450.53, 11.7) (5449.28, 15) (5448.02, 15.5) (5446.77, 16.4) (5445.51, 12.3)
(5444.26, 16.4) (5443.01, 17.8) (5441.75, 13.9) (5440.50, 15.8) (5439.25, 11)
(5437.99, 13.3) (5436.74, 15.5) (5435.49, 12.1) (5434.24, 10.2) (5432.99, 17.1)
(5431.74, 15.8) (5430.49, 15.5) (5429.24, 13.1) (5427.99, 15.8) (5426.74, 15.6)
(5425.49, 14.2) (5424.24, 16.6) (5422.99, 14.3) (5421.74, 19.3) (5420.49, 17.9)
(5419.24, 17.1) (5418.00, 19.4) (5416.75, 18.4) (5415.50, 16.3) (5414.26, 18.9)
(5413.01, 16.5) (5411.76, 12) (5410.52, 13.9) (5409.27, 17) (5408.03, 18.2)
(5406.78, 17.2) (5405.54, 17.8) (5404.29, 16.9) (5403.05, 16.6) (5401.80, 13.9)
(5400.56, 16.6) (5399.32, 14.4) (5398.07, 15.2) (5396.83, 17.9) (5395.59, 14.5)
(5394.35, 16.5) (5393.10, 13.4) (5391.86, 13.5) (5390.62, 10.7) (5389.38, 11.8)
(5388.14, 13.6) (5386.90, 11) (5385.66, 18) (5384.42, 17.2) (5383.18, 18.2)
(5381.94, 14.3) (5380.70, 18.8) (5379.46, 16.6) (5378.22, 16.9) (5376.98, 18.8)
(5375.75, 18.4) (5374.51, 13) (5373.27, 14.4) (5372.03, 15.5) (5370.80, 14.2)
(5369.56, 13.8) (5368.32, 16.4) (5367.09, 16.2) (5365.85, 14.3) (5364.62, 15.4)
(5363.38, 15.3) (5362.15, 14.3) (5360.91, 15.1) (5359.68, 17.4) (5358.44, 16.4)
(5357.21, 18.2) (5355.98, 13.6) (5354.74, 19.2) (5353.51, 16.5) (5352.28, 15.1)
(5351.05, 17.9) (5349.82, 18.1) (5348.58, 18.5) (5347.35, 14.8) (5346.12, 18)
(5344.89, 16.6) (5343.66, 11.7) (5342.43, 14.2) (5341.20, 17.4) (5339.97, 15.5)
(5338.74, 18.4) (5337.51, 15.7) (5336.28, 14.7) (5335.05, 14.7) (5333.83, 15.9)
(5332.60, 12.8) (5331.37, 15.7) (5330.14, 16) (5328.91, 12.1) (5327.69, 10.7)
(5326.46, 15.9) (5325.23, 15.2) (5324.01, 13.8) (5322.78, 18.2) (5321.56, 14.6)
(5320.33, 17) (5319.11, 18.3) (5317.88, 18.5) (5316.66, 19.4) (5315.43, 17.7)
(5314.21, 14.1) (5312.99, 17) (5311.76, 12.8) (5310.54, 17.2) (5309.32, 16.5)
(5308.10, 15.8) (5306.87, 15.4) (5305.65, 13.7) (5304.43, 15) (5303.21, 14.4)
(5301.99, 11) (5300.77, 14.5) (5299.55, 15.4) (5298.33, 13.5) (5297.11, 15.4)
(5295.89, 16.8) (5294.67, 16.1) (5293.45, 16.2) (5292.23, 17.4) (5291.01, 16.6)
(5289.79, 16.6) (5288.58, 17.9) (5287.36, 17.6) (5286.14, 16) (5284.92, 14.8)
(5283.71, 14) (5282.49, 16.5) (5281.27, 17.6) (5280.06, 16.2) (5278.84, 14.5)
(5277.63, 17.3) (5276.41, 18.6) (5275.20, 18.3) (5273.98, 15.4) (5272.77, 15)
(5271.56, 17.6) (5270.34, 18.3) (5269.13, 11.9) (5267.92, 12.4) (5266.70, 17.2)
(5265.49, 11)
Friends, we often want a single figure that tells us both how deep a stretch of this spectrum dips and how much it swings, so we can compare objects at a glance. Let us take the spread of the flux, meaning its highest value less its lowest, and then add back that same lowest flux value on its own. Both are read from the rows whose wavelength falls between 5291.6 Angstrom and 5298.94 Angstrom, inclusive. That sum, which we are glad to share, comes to 17.4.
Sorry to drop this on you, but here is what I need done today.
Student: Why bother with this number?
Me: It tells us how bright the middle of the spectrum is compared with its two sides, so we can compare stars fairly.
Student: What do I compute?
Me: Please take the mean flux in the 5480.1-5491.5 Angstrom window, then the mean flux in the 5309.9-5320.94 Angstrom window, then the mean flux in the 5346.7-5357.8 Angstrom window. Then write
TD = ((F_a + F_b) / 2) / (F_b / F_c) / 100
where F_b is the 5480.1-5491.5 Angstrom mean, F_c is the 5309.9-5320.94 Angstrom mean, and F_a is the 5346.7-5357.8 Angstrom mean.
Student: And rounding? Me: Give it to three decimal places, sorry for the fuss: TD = 0.168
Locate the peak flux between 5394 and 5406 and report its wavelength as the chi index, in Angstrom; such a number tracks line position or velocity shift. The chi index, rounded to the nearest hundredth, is 5396.83 Angstrom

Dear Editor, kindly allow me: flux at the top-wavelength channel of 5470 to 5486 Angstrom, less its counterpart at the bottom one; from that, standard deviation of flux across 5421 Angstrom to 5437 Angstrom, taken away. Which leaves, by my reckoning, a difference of 4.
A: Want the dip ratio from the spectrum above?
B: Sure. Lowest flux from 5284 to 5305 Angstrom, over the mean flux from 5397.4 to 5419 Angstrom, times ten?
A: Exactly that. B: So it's 6.7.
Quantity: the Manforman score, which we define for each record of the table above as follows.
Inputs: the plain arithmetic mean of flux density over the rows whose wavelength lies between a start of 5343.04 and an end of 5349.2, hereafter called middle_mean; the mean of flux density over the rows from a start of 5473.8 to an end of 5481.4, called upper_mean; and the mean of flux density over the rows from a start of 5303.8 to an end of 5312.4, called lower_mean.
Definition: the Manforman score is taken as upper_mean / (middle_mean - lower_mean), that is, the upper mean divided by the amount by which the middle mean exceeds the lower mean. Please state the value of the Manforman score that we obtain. 23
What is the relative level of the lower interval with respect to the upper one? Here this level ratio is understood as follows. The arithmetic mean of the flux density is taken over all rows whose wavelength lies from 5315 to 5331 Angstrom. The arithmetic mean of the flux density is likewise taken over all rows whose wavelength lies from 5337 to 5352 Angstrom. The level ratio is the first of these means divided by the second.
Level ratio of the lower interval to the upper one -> 0.97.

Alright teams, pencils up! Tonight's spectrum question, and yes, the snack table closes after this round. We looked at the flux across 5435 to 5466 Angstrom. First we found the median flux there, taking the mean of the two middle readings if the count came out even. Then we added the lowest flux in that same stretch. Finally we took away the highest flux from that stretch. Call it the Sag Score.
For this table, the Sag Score 6.9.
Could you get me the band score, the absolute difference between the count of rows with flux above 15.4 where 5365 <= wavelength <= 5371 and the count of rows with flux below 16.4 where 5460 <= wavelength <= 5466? 1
